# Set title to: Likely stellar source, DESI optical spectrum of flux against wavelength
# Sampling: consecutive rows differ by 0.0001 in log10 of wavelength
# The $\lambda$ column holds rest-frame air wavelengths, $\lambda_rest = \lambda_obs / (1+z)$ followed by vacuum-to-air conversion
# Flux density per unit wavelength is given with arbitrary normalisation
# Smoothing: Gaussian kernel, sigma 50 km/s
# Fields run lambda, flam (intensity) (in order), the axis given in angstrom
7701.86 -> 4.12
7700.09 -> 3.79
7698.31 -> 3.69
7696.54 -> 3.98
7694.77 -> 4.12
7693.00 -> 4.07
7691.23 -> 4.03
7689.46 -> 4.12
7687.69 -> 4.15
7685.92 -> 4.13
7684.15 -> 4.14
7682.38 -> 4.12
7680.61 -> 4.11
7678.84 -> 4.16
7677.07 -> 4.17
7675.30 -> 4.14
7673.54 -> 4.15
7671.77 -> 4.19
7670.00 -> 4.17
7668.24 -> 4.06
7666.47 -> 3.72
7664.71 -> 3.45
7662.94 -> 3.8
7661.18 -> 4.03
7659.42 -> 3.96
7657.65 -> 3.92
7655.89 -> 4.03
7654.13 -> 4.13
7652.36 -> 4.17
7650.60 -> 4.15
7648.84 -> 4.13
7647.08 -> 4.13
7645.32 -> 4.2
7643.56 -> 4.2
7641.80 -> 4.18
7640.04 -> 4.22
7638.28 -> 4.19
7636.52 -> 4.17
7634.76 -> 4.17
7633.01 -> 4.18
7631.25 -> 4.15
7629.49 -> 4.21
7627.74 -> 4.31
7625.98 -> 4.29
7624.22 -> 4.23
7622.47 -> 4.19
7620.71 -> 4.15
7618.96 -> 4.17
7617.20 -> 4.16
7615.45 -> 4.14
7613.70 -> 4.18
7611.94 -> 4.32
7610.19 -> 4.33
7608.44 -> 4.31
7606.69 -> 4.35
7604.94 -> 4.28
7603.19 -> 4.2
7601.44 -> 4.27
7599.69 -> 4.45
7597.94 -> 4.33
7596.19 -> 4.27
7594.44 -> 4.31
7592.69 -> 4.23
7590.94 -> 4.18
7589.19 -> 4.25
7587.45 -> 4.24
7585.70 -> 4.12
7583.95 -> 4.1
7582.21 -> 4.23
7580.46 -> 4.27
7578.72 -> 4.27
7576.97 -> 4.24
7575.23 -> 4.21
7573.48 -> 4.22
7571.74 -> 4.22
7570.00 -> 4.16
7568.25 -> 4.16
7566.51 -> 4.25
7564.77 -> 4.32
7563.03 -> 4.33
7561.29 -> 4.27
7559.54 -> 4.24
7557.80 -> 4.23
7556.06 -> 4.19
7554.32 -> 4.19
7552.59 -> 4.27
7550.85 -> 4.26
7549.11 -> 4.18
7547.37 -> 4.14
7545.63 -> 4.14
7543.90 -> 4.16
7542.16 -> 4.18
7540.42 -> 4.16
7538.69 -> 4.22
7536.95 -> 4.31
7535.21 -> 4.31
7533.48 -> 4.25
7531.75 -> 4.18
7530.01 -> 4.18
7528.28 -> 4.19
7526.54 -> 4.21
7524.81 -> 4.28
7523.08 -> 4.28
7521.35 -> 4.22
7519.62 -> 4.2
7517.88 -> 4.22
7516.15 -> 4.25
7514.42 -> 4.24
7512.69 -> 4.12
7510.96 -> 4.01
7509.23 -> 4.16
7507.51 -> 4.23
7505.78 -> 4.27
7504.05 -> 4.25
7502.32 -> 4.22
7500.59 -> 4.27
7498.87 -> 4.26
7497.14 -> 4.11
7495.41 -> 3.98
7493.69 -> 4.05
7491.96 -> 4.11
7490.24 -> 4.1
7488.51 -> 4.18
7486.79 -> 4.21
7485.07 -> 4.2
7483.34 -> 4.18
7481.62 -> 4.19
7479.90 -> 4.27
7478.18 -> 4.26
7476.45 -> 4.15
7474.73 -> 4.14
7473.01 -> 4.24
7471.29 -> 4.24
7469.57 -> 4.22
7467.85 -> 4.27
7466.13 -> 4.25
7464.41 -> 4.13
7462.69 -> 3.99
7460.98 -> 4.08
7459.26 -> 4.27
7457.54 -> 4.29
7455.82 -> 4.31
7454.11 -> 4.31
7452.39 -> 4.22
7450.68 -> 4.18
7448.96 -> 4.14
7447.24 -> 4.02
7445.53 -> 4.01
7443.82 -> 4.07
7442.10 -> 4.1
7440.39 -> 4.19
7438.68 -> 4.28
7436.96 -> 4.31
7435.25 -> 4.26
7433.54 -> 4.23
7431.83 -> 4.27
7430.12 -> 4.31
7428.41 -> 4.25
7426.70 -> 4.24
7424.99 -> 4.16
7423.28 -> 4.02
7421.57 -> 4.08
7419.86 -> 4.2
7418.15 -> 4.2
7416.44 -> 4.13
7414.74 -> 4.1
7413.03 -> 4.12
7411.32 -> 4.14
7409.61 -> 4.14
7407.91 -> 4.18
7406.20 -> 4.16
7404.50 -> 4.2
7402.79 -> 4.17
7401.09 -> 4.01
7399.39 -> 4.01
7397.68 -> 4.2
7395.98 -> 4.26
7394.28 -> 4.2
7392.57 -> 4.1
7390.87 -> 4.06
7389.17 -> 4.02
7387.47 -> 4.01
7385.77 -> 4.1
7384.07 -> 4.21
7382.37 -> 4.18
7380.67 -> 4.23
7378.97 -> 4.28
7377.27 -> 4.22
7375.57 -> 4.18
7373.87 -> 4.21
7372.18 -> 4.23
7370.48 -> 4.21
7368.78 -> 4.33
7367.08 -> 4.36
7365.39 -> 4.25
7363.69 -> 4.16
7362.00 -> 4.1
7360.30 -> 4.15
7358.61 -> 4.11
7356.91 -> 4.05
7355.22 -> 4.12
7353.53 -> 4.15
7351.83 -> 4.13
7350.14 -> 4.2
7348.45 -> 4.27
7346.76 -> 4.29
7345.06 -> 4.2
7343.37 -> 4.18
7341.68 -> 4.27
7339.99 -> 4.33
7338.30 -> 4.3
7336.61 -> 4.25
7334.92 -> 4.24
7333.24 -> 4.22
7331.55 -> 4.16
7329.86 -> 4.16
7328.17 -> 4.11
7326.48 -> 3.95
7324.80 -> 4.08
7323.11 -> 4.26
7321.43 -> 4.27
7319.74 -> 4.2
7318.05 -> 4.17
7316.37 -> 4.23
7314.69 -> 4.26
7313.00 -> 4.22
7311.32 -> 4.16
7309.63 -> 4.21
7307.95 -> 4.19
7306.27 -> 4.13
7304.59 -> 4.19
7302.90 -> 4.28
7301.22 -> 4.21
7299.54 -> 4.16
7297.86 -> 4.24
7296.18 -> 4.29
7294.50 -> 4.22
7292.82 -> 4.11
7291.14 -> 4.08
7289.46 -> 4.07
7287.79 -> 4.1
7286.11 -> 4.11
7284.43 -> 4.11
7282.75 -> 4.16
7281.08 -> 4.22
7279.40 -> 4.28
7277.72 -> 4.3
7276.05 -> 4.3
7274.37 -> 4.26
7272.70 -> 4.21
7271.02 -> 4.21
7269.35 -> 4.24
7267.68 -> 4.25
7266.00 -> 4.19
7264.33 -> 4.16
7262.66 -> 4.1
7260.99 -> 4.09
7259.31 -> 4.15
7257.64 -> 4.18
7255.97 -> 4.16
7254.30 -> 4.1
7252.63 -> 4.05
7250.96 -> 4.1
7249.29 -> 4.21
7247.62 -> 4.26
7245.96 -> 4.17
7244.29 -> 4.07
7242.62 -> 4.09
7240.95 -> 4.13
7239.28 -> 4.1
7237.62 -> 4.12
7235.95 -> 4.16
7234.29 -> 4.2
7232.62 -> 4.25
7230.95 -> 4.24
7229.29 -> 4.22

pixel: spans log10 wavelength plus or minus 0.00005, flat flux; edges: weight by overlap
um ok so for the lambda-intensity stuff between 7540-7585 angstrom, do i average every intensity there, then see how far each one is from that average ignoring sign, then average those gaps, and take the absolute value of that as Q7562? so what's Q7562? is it 0.047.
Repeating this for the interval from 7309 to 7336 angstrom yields 0.060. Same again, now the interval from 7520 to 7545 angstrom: 0.045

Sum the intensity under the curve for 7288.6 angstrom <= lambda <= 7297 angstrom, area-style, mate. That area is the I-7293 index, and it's 34.9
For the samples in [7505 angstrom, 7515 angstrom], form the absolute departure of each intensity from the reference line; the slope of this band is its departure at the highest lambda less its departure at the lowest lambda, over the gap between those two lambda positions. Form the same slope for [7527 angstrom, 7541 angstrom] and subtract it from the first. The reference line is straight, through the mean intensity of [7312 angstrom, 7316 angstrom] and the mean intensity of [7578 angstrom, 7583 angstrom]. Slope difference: -0.003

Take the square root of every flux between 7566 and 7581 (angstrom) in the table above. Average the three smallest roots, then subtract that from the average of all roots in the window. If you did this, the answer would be 0.011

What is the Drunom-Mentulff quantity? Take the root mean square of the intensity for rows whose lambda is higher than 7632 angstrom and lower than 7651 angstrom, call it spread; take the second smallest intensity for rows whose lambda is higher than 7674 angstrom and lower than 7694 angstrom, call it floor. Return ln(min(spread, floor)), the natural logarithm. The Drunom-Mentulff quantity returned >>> 1.40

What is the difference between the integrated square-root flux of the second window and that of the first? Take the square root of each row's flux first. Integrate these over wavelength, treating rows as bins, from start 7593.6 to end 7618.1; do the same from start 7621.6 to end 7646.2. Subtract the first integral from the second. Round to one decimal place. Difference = -0.2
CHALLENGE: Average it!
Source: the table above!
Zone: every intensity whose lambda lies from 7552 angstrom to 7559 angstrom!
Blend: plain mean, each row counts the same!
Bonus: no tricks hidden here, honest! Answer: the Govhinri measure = 4.22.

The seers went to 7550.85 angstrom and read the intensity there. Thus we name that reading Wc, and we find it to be 4.26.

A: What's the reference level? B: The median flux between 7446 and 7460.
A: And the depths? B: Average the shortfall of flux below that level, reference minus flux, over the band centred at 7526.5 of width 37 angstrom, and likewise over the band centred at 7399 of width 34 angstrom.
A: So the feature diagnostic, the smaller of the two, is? 0.039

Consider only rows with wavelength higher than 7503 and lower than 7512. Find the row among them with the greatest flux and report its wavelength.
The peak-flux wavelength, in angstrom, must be 7505.78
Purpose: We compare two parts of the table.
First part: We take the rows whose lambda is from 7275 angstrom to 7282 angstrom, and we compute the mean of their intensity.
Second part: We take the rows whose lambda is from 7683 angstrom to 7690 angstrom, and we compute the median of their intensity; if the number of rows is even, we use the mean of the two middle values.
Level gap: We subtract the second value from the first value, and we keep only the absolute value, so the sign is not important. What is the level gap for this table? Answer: 0.14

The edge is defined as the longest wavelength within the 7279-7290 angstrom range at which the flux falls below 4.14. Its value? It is 7289.46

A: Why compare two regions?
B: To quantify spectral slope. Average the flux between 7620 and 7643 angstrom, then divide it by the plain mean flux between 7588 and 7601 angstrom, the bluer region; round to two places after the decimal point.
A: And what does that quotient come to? 0.98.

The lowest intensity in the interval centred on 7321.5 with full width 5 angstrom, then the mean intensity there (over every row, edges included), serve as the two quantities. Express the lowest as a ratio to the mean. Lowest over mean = 0.990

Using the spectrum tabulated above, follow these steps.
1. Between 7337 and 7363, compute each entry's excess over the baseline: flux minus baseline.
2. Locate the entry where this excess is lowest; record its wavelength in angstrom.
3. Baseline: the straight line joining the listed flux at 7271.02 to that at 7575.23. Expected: 7356.91 angstrom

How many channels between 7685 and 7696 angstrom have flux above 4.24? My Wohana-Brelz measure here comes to 0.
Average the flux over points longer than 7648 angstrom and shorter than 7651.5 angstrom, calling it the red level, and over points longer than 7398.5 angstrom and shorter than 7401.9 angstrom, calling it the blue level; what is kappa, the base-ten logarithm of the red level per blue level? 0.014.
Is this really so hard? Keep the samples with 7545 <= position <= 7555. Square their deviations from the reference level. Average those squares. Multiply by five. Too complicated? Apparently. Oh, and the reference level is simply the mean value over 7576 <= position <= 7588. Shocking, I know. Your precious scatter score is 0.014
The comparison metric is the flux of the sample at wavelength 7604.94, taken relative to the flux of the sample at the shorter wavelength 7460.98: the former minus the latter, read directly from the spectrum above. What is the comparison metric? 0.20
